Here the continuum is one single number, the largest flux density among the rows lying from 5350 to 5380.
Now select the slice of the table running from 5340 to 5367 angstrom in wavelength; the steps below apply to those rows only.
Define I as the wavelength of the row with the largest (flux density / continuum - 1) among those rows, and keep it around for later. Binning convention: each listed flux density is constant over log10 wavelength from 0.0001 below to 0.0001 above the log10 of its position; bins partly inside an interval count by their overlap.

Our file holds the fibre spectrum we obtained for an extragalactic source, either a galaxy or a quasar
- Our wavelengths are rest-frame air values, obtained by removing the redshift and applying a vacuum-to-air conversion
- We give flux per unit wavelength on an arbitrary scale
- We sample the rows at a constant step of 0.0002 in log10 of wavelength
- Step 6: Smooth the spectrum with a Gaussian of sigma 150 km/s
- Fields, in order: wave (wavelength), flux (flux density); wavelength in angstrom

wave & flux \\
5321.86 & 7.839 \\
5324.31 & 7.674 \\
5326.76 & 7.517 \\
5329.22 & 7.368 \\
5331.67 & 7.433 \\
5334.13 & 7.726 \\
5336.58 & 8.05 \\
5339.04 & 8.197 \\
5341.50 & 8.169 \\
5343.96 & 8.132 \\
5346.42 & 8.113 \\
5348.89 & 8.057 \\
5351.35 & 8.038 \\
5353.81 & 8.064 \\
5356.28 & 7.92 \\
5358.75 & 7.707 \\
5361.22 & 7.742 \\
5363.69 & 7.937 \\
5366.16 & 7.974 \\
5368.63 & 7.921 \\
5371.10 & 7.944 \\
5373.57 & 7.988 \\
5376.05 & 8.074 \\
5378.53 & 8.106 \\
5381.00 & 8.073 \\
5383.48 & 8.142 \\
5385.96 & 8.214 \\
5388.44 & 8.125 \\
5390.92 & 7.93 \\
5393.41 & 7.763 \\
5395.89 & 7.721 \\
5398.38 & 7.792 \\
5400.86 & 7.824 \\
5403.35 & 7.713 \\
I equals 5341.50 angstrom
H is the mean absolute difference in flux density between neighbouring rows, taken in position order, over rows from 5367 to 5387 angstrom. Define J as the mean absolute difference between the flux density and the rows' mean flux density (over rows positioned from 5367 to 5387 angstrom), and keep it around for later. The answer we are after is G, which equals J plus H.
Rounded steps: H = 0.05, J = 0.08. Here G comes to 0.13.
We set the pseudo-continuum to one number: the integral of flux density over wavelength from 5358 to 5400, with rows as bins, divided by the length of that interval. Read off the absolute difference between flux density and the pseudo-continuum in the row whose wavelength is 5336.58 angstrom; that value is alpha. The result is 0.10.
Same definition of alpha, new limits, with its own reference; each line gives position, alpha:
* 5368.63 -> 0.03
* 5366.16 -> 0.02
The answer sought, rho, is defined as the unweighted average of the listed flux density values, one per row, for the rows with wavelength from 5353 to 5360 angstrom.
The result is 7.90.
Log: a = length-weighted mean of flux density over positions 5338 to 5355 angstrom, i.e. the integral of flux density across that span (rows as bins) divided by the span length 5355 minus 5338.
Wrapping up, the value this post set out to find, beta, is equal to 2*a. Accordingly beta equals 16.2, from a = 8.11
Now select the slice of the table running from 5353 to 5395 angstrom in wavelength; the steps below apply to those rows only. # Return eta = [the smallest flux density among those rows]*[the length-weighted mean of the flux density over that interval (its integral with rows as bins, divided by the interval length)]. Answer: 61.5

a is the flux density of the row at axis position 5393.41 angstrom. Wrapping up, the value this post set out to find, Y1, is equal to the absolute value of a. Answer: 7.76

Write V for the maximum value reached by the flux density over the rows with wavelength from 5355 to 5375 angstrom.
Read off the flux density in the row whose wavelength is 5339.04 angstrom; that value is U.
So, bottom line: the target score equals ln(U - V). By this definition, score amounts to -1.6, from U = 8.197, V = 7.988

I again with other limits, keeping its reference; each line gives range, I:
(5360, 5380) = 5378.53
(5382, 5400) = 5385.96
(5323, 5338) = 5336.58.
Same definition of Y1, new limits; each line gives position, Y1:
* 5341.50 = 8.17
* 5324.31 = 7.67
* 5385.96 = 8.21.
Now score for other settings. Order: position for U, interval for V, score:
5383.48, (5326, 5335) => -0.9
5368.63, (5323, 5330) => -1.4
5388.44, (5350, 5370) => -2.8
